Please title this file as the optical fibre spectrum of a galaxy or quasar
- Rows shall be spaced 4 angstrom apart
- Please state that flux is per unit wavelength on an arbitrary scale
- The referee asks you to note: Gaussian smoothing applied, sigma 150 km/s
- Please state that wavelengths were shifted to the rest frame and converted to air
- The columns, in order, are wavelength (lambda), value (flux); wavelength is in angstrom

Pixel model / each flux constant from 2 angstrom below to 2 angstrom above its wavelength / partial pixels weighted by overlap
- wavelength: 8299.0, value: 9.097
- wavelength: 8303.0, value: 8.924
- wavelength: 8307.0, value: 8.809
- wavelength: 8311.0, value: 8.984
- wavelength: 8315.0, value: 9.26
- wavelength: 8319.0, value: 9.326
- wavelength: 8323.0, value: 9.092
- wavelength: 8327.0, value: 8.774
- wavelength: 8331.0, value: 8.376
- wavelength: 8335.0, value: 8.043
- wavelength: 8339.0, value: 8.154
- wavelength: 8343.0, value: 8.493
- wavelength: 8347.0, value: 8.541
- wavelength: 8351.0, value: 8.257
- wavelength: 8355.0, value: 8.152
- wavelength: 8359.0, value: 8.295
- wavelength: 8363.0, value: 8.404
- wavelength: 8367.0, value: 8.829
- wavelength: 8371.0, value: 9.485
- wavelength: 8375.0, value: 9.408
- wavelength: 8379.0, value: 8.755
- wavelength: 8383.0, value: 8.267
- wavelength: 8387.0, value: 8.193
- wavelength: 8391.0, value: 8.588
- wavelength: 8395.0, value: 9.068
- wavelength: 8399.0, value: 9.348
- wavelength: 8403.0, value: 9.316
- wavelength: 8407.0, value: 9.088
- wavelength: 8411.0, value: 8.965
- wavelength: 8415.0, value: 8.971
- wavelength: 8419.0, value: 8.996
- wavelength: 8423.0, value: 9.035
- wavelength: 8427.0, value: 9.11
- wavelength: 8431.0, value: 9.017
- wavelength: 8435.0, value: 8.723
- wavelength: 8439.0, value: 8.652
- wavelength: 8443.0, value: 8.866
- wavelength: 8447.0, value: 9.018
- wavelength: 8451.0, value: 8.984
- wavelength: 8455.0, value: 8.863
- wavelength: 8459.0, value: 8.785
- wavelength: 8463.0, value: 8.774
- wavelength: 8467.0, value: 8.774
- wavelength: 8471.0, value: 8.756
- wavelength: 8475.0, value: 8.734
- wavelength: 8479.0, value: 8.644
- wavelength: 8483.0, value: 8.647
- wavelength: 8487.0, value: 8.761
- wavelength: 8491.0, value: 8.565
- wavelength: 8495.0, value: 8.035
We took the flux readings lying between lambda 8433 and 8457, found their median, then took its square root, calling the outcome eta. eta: 2.98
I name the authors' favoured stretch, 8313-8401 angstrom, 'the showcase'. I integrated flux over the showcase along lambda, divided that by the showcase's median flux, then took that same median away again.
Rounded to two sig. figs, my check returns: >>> 81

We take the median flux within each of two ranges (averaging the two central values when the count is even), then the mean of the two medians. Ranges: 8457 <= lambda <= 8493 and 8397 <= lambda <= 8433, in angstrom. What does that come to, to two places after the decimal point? 8.90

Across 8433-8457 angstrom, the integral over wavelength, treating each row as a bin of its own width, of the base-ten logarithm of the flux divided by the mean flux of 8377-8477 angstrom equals 0.0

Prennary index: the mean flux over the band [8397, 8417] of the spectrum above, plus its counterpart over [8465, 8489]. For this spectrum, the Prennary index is 17.9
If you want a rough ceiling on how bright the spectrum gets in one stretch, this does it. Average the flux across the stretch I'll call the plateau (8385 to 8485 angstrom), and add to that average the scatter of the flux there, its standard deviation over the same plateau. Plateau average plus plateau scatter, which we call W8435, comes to 9.12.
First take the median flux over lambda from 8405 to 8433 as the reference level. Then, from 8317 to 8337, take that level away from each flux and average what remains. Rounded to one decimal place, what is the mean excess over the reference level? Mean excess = -0.3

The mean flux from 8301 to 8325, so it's 9.1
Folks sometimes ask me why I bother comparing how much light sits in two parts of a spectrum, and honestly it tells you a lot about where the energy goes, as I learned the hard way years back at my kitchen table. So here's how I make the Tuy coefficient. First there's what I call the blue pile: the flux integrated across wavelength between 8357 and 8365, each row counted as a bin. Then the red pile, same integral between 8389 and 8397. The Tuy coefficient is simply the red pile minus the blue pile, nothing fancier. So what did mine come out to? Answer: 3.8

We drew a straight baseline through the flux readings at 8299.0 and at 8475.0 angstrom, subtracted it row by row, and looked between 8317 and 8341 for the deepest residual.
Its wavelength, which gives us 8335.0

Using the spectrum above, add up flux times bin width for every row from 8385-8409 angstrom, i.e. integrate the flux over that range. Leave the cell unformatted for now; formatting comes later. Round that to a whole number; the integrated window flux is 214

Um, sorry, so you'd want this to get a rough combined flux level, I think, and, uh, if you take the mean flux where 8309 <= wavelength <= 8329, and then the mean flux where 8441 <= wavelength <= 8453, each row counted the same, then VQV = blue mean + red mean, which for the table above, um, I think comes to 18.0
